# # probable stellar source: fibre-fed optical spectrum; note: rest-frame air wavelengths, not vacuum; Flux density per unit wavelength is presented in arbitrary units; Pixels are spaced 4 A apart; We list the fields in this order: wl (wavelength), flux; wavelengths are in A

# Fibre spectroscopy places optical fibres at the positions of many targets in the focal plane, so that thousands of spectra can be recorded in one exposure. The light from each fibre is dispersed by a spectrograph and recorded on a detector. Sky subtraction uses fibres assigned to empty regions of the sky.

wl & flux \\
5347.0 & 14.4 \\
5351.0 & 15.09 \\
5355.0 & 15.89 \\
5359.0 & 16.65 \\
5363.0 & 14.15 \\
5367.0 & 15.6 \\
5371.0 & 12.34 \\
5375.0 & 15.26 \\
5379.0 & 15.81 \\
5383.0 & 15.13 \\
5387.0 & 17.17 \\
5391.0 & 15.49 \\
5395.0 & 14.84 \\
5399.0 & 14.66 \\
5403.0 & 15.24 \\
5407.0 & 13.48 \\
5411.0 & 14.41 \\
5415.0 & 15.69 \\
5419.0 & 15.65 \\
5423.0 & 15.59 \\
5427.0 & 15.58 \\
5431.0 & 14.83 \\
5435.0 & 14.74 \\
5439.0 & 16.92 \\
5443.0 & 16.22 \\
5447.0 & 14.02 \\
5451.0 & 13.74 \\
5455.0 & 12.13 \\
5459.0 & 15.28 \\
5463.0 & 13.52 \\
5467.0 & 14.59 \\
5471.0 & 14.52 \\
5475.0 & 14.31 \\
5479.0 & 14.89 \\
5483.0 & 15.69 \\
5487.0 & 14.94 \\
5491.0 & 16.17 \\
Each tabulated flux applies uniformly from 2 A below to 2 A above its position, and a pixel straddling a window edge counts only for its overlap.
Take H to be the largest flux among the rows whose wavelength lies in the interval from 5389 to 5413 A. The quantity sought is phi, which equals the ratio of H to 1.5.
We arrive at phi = 10.3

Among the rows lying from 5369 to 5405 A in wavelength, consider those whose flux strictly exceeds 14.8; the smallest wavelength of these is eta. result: 5375.0 A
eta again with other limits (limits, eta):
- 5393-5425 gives 5395.0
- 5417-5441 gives 5419.0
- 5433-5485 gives 5439.0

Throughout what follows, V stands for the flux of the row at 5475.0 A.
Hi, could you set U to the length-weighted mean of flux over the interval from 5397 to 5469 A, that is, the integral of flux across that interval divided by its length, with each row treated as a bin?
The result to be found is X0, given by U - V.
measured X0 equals 0.48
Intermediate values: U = 14.8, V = 14.31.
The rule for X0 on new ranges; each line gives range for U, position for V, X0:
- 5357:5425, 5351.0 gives 0.04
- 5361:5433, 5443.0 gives -1.17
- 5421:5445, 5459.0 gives 0.37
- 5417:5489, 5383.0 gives -0.29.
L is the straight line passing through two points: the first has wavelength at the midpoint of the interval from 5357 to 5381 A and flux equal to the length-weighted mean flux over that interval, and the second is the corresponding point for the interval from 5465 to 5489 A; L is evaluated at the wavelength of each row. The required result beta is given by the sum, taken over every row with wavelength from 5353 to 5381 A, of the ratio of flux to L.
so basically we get 7.06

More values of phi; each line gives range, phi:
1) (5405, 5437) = 10.5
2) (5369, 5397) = 11.4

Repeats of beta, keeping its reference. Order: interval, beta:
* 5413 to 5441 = 7.32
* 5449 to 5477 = 6.61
